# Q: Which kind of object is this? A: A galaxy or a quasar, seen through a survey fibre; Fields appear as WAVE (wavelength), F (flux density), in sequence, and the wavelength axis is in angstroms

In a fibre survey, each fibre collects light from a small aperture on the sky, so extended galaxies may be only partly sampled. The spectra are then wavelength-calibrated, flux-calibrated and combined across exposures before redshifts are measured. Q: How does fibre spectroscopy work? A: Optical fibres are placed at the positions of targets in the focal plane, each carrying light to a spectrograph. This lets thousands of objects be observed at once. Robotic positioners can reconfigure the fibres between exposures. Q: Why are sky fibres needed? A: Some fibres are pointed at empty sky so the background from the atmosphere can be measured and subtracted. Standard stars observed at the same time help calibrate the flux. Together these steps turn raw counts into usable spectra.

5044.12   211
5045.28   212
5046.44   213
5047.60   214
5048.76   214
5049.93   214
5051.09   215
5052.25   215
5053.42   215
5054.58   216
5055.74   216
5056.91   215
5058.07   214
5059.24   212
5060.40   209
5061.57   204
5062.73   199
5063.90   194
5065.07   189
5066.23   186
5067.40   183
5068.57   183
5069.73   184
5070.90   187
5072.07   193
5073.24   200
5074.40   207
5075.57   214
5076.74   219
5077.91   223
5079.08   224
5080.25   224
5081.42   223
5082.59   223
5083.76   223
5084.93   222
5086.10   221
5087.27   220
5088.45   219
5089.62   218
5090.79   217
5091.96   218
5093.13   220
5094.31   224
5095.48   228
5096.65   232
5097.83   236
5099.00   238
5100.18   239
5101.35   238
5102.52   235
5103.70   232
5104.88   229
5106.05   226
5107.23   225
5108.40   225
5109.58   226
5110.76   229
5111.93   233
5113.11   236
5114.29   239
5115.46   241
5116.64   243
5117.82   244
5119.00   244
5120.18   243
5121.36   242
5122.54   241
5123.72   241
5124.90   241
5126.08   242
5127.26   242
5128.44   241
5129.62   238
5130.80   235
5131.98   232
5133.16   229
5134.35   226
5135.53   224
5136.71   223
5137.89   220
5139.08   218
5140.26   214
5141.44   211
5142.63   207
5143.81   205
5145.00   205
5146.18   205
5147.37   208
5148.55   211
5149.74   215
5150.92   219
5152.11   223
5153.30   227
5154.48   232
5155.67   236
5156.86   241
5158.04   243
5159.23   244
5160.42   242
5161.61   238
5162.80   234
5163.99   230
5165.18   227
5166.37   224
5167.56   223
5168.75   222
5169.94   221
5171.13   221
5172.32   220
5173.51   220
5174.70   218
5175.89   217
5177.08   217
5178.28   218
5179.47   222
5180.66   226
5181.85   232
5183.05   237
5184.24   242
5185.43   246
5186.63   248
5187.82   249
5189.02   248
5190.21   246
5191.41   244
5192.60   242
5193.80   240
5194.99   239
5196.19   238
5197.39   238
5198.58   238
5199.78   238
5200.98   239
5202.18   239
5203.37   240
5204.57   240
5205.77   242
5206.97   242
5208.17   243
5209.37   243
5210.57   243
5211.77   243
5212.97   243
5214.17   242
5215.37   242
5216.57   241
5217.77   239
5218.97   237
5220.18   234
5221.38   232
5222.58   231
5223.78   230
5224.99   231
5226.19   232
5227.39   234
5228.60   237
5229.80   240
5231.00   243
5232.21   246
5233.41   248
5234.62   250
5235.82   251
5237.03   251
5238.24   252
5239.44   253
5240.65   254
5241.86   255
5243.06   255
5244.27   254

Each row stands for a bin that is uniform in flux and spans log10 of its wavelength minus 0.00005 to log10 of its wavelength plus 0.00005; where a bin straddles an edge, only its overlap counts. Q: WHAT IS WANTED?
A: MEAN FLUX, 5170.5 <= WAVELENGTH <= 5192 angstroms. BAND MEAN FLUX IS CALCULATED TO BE 232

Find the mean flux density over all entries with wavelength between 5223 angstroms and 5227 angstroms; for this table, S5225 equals 231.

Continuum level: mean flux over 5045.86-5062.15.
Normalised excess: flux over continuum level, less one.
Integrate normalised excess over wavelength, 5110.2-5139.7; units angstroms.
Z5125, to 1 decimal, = 3.1 angstroms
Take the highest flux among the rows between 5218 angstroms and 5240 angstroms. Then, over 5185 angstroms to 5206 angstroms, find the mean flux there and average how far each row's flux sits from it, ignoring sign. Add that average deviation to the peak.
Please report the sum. 256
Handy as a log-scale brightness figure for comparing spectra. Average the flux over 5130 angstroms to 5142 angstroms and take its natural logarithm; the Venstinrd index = 5.41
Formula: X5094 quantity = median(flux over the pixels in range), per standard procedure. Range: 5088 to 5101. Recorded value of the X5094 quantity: 224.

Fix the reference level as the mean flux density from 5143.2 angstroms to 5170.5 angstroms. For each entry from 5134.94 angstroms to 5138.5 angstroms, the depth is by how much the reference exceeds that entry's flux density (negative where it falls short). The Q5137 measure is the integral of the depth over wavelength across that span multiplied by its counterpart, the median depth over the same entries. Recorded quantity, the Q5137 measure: 19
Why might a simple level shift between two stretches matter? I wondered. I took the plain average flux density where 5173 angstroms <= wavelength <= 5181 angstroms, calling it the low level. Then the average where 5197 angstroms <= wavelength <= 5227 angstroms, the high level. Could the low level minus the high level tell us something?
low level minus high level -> -19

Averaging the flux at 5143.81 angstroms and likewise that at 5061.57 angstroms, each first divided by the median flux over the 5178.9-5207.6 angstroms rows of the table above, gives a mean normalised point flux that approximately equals 0.852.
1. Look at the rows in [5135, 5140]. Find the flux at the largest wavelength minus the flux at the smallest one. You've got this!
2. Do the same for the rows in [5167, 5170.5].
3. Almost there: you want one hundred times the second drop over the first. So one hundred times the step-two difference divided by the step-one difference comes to 33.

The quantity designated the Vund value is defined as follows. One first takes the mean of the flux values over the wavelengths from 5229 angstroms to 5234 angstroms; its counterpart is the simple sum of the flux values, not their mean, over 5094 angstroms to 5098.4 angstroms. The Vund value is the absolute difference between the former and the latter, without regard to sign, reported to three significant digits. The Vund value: 676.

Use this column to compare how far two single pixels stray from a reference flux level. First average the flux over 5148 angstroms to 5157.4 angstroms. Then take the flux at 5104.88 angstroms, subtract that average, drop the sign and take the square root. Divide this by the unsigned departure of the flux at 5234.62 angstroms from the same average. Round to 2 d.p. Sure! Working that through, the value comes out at 0.08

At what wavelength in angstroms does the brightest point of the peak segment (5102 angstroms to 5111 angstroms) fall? 5102.52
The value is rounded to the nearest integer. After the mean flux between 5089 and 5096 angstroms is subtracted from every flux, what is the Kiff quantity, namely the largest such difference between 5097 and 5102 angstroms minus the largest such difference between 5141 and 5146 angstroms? 28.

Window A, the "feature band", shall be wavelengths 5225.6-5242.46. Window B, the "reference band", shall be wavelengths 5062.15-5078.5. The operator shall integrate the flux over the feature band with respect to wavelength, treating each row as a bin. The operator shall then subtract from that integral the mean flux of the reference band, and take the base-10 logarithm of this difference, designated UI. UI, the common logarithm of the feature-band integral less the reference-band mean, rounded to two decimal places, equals 3.60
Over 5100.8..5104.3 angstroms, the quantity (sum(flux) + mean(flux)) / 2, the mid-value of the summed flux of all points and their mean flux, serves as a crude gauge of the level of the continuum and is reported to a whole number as 470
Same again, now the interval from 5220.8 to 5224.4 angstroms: 462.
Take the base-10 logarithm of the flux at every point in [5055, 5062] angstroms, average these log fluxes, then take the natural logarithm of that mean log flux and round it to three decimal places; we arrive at 0.844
